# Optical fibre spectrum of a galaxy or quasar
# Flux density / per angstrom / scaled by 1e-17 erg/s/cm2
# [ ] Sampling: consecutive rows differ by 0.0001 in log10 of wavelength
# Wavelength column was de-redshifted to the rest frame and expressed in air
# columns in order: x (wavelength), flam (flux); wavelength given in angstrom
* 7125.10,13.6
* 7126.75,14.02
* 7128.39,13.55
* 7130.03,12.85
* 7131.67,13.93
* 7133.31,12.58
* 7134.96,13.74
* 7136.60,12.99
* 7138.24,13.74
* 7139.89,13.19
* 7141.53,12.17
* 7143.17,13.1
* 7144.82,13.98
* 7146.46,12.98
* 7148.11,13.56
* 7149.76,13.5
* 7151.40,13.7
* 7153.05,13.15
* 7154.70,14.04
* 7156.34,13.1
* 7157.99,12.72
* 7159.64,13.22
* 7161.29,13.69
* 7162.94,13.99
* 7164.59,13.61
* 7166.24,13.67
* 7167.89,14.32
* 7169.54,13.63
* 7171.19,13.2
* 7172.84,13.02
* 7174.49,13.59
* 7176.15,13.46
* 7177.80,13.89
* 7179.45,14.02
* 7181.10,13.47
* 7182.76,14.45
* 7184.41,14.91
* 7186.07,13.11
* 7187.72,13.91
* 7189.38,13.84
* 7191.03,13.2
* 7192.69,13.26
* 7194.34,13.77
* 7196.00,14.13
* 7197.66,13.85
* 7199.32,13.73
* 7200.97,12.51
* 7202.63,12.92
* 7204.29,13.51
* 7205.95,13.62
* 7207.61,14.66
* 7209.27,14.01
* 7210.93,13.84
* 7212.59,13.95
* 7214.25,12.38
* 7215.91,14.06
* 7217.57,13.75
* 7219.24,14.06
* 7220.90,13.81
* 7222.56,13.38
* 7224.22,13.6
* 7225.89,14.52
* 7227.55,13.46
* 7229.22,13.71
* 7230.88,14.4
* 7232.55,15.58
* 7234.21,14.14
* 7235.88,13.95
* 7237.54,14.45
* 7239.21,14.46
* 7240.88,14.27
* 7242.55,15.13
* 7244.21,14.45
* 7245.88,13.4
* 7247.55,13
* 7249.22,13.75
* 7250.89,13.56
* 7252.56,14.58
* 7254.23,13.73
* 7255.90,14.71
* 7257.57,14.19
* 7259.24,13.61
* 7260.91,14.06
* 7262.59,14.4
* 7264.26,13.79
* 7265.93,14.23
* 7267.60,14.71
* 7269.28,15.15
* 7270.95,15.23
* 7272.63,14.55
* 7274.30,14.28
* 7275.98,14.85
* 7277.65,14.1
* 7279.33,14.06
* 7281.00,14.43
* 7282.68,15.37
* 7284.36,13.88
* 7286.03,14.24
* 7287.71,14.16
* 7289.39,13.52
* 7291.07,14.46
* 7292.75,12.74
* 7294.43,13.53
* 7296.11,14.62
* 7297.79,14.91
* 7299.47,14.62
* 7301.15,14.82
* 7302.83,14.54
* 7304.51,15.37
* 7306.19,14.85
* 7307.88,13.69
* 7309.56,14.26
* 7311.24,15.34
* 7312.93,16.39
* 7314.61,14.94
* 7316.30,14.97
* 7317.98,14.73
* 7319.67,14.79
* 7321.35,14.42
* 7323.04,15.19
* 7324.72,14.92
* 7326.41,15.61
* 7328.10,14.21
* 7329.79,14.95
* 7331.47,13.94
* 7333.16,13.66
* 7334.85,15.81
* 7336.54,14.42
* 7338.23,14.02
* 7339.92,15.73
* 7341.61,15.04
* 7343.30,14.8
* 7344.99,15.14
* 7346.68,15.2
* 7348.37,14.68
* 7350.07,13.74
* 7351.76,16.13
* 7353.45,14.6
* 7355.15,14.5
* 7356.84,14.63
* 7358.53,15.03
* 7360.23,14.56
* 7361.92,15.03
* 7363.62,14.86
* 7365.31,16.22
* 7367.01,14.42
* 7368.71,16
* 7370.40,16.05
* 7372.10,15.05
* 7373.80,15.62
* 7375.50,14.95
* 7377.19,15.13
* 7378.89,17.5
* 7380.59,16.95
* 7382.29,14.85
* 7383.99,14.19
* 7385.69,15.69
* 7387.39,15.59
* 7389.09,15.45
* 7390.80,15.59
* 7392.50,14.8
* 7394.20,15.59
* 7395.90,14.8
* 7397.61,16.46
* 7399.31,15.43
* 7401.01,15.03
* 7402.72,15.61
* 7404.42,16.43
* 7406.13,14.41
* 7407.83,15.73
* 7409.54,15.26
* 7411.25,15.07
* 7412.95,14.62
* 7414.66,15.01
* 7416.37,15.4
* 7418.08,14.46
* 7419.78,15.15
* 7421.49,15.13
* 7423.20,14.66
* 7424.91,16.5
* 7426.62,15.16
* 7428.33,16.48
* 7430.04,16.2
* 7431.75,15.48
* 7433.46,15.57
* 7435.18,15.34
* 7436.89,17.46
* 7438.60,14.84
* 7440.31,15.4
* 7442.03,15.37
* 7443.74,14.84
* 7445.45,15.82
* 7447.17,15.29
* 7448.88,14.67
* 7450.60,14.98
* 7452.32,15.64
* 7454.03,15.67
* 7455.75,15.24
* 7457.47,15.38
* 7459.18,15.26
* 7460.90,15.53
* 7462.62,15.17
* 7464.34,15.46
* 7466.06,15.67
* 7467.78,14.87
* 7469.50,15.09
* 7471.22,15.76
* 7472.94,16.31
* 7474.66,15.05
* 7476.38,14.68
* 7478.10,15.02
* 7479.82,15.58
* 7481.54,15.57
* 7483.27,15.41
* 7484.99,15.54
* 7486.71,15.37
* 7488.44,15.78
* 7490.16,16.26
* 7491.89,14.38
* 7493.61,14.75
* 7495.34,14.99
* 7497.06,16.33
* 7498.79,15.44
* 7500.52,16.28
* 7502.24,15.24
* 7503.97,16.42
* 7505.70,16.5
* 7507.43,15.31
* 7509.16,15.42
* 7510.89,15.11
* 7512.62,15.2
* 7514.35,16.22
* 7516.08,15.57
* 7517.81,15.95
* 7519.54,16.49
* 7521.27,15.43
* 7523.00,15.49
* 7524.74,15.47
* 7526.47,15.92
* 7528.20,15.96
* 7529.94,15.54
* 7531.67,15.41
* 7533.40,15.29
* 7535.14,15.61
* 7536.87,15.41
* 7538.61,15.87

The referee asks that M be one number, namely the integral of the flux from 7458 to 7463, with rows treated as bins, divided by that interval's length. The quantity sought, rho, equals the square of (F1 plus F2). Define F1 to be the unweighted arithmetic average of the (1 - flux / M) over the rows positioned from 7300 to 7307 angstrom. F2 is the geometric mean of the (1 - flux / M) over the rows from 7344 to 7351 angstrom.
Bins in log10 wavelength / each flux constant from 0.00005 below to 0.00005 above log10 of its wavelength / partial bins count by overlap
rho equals 0.003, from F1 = 0.03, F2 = 0.03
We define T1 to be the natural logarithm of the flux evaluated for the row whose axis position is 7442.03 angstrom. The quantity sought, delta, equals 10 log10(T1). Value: 4.37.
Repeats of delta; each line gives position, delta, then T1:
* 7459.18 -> 4.35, 2.73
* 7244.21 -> 4.27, 2.67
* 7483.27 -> 4.37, 2.74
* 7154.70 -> 4.22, 2.64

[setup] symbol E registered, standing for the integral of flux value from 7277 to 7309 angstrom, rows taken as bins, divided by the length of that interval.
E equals 14.3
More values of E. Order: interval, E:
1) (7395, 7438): 15.5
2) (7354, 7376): 15.1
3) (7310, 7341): 14.9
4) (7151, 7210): 13.6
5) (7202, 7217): 13.7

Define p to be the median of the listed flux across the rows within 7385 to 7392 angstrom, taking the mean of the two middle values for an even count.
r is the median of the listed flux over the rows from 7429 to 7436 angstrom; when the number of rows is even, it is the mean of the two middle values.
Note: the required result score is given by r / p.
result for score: 1.00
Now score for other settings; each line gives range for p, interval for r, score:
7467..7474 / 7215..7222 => 0.90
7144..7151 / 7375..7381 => 1.19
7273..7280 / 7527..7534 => 1.09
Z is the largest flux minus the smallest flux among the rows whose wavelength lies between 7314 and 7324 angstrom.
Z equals 0.8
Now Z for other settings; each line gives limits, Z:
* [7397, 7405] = 1.4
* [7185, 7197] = 1.0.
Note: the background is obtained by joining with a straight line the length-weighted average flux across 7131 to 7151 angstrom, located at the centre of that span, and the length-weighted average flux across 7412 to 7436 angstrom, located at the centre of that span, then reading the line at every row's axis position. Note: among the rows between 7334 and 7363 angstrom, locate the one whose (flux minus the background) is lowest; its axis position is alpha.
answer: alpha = 7350.07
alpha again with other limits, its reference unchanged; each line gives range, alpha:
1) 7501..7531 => 7510.89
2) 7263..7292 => 7289.39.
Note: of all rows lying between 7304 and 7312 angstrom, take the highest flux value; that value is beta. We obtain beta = 15.37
